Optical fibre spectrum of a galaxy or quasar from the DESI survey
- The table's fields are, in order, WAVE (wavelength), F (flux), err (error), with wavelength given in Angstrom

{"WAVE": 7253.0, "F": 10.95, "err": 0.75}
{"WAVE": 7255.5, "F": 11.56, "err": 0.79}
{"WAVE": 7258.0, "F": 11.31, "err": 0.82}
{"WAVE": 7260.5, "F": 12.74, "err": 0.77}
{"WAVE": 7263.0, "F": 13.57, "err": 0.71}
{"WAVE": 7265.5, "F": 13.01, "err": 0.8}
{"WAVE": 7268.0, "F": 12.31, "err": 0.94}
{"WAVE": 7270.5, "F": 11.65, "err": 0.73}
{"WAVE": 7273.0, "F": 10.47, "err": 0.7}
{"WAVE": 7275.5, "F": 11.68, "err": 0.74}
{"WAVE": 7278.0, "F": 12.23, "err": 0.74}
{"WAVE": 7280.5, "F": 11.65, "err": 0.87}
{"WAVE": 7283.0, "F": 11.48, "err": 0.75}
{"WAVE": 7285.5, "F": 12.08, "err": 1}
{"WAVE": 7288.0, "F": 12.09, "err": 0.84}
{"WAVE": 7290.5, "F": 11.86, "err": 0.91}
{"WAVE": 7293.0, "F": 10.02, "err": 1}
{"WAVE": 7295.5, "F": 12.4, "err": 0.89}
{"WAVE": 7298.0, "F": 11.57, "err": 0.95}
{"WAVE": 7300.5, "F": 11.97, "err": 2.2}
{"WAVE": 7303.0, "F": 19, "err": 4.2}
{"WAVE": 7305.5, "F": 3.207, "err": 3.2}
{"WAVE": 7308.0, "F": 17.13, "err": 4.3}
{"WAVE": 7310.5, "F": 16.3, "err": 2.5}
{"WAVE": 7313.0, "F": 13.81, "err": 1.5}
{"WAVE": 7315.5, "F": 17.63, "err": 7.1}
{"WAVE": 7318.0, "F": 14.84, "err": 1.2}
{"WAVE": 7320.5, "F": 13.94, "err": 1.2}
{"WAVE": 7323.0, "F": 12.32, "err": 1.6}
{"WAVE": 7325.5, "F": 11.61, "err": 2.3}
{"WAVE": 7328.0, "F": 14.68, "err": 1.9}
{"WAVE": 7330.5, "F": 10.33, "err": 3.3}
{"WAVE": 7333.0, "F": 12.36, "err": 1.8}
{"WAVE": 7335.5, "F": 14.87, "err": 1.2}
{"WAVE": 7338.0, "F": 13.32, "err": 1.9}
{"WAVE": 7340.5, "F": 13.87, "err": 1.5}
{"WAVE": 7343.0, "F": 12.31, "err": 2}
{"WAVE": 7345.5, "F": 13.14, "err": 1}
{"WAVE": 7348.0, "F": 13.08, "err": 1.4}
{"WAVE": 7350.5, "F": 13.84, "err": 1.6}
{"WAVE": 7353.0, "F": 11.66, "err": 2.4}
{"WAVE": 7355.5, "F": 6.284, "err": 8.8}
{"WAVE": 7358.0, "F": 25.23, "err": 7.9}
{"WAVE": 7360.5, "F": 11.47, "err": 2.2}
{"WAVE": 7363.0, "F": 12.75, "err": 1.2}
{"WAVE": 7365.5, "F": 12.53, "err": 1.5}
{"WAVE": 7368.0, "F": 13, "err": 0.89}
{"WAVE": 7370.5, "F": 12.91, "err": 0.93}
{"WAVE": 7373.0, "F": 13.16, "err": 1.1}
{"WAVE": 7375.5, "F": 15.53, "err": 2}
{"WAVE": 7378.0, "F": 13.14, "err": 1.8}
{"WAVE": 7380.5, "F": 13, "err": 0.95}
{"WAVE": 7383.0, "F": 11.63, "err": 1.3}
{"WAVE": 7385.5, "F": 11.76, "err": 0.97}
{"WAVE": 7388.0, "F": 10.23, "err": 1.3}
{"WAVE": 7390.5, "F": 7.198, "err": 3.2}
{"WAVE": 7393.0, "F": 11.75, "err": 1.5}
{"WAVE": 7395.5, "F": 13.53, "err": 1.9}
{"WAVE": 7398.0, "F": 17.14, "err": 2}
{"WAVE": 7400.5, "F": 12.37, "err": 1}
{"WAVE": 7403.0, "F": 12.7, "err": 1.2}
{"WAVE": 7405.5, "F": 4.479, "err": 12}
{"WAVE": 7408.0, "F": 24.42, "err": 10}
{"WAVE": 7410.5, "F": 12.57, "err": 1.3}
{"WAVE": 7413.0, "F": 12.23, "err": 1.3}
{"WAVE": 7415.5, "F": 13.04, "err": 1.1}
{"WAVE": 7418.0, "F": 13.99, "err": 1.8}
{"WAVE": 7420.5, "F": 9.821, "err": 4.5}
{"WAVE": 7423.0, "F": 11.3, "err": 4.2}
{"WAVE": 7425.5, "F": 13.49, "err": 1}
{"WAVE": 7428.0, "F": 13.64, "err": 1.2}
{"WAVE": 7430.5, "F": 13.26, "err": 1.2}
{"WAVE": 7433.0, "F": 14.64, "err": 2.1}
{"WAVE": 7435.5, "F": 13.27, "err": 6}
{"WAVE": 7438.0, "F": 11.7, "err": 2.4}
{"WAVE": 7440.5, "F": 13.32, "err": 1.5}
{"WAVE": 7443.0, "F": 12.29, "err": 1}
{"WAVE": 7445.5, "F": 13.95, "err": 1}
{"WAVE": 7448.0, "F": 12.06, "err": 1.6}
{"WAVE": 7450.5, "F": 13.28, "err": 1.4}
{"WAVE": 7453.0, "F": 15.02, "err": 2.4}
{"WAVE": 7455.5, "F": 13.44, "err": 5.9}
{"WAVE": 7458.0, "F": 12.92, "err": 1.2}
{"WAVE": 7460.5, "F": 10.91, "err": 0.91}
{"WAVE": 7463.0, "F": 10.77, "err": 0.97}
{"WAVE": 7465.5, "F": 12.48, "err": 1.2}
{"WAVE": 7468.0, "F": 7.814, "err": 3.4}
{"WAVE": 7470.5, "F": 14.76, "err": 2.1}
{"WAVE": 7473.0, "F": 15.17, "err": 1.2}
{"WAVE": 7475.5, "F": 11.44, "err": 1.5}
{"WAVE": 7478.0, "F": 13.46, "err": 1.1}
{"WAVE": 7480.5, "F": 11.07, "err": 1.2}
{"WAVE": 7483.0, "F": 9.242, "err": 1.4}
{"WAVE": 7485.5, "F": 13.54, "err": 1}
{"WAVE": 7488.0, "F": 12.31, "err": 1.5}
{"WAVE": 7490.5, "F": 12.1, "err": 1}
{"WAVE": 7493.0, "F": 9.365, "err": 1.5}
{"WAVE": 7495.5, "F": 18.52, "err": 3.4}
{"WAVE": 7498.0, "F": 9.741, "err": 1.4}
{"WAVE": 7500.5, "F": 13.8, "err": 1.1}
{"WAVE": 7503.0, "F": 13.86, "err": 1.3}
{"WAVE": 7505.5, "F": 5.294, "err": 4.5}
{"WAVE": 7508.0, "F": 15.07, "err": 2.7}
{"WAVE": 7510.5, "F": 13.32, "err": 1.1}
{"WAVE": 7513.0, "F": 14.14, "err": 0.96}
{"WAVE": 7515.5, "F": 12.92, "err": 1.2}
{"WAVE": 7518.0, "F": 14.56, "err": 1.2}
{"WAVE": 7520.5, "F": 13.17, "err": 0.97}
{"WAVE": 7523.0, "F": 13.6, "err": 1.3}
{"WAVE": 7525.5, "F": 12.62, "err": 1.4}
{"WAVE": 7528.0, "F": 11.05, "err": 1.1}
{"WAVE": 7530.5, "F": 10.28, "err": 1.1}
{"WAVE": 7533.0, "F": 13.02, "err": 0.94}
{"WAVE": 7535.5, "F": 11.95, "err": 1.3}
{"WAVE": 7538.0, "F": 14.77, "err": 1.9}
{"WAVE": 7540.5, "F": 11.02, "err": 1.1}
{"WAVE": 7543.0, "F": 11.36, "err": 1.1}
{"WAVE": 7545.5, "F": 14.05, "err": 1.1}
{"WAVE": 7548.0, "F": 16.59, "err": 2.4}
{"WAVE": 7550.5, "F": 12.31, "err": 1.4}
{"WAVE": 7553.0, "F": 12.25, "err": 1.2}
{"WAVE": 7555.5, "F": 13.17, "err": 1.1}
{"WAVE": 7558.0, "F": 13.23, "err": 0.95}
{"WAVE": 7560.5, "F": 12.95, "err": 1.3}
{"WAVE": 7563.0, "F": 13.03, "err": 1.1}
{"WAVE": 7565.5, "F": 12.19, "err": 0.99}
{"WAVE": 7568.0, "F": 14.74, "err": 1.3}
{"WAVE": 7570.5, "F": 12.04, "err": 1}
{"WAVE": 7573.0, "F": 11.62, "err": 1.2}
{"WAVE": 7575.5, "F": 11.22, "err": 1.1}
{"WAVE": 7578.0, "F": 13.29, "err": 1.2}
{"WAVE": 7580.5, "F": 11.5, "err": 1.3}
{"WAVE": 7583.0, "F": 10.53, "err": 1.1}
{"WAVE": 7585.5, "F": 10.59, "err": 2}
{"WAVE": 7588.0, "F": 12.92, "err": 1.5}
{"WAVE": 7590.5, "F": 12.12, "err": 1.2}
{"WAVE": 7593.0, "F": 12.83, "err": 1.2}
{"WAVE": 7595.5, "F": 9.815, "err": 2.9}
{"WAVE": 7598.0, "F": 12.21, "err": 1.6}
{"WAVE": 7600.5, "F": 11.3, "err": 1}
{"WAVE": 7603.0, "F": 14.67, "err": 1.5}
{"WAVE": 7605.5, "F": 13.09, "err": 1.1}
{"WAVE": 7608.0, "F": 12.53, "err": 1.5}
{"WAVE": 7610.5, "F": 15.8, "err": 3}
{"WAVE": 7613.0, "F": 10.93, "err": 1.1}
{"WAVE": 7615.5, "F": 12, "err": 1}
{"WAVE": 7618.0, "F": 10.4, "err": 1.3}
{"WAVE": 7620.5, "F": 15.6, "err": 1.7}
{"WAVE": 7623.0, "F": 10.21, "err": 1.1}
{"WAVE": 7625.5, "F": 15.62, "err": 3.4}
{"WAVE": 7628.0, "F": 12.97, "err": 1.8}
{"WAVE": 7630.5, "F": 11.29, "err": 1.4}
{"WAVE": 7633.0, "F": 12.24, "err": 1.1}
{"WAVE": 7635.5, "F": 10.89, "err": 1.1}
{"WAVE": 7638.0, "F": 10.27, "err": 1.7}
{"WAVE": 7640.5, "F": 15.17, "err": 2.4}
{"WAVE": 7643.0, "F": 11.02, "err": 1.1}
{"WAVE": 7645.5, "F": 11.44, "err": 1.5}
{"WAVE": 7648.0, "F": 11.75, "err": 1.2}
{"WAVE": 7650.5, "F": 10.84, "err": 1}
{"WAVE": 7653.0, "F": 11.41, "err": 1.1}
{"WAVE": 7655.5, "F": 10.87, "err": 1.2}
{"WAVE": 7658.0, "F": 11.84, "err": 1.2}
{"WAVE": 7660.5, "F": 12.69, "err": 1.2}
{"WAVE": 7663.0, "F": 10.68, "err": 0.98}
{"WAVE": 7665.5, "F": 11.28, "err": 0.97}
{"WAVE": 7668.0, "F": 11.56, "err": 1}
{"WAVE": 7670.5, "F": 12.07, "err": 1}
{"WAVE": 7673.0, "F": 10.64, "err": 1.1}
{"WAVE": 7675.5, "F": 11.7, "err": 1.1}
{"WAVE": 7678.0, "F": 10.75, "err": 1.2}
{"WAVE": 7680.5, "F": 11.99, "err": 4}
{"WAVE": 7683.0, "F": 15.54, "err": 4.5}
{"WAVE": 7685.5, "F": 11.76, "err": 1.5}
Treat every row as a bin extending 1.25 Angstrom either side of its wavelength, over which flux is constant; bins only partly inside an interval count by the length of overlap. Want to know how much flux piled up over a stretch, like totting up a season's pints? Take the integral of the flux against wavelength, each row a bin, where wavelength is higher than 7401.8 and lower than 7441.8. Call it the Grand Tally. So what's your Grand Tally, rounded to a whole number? 520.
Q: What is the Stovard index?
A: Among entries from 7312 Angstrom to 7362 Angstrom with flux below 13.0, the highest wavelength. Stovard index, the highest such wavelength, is 7360.5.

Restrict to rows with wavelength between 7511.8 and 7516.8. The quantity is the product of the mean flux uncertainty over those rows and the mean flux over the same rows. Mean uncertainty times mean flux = 15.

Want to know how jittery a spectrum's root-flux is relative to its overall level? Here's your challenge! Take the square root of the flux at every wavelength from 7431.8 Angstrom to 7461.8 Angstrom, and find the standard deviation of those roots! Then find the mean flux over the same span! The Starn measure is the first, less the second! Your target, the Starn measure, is -12.9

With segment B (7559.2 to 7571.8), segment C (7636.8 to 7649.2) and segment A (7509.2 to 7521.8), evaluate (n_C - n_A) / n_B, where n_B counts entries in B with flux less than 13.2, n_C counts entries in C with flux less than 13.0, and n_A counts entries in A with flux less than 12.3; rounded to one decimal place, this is 1.0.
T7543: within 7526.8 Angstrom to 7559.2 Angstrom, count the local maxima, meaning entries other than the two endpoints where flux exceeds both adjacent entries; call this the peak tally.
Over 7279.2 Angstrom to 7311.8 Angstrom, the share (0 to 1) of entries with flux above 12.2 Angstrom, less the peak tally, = -2.7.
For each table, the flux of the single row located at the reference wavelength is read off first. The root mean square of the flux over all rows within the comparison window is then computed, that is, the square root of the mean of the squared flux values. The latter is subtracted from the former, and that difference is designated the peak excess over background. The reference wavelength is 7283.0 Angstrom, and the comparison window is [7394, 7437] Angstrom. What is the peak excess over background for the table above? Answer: -2.3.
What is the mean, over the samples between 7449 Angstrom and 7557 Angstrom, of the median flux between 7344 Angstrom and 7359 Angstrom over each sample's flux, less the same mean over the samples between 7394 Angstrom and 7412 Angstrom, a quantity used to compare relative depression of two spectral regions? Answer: -0.10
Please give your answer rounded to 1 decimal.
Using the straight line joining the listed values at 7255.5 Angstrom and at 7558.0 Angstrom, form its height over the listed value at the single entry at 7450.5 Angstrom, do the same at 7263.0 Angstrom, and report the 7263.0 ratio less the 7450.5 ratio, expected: -0.1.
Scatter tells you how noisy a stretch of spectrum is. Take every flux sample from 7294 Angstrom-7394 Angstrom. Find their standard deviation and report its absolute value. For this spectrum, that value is 3.4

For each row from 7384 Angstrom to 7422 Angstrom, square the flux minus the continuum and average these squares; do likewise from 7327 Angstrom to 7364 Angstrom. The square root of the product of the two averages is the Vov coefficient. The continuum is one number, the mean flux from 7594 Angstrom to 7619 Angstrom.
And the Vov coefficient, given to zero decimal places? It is 17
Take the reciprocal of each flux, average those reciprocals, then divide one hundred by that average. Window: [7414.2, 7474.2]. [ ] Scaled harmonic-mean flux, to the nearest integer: 1249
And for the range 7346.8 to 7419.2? 1167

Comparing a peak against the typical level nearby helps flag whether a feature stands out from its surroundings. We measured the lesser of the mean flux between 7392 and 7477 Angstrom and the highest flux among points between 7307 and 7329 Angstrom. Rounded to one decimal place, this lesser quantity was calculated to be 12.9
